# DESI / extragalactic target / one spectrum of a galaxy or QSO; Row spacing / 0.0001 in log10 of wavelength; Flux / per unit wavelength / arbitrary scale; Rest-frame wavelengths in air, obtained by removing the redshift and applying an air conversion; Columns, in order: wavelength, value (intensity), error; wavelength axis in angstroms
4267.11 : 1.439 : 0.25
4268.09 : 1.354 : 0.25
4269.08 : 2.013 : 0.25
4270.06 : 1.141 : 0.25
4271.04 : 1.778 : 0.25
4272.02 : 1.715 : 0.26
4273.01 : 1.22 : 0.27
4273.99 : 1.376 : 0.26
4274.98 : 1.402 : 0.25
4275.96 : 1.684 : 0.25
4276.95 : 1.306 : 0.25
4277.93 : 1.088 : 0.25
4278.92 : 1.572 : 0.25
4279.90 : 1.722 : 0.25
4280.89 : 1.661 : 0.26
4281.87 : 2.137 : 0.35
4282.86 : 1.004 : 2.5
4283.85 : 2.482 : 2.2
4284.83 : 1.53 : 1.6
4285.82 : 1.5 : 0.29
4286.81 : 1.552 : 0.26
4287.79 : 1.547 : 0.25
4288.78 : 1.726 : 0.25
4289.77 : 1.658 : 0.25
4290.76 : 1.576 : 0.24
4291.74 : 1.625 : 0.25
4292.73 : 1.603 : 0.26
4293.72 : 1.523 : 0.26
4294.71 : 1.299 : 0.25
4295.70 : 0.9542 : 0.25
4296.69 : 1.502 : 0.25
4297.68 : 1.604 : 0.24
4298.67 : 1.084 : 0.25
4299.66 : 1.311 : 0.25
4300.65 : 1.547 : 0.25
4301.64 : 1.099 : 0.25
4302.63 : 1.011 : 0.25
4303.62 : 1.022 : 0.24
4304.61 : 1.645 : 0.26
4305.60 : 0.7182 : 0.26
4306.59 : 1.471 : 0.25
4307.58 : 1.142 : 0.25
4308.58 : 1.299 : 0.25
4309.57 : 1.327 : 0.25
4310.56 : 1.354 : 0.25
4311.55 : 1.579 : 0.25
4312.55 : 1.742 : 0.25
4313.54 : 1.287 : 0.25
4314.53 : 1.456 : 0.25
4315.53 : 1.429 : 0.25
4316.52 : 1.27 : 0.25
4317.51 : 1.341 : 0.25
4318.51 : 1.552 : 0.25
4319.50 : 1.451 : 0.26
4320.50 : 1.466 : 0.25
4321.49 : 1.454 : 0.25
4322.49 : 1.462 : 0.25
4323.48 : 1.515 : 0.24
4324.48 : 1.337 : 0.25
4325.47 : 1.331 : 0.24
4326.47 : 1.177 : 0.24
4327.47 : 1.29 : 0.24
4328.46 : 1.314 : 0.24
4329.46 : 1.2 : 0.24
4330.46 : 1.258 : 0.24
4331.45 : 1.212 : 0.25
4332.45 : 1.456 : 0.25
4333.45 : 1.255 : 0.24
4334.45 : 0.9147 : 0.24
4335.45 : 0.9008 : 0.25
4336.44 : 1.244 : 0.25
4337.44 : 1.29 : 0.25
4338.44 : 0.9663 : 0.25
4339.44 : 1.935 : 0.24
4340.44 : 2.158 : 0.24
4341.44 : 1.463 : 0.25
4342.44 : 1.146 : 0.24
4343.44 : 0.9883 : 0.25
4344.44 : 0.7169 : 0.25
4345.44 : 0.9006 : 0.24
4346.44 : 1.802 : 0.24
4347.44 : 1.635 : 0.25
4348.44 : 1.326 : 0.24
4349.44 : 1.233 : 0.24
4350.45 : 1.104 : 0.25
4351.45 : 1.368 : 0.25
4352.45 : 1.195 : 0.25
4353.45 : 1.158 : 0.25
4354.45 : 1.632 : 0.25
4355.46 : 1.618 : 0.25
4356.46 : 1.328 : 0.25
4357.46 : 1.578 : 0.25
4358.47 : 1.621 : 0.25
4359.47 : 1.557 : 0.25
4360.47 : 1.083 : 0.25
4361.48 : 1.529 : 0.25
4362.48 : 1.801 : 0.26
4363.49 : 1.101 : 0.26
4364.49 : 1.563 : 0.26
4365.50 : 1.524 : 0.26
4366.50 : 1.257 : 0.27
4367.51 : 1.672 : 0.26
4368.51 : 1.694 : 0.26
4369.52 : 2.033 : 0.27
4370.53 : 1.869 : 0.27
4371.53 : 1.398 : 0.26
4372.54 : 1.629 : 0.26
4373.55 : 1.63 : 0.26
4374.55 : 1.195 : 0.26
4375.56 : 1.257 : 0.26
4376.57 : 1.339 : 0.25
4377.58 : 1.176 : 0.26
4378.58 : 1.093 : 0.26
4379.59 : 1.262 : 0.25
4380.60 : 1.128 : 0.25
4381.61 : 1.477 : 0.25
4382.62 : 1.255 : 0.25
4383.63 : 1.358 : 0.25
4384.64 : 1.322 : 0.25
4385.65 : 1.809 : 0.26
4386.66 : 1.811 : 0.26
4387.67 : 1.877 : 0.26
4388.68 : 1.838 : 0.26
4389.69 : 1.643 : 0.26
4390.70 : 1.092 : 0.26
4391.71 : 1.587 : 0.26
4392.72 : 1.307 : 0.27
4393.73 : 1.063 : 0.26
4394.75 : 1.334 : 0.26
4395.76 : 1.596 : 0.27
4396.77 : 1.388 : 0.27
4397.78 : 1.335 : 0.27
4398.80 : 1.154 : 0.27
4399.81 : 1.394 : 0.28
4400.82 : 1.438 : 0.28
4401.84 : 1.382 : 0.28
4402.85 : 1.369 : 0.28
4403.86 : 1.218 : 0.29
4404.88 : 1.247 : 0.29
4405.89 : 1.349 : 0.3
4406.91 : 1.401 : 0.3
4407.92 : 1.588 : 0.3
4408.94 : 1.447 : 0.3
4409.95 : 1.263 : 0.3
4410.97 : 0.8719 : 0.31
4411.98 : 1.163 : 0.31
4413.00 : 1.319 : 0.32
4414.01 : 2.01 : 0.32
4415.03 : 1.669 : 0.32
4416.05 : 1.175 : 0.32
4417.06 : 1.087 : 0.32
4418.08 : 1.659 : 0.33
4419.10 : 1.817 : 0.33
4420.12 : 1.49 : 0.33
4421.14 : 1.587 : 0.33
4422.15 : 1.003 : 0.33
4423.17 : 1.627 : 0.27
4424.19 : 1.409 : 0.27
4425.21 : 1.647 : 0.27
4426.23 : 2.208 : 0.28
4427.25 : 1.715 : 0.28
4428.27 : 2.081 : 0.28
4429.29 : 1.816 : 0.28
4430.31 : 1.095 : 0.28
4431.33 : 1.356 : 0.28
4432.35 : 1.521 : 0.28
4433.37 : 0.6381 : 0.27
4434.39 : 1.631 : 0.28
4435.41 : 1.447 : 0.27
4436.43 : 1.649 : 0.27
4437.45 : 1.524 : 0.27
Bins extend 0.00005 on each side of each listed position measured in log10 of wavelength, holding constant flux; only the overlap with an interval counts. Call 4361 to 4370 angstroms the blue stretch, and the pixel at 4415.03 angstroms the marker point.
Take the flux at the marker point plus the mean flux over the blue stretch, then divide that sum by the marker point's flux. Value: 1.94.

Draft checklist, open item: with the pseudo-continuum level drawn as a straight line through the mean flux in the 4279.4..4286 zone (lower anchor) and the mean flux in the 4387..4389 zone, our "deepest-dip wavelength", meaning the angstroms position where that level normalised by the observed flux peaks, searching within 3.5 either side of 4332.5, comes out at 4335.45 angstroms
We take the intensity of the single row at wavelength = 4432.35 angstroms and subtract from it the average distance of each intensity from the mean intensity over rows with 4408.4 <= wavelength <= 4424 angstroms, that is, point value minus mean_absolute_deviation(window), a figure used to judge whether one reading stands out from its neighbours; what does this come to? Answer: 1.25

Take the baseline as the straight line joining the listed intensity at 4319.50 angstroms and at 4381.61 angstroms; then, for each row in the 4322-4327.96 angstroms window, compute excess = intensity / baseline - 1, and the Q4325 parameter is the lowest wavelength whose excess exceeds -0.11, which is 4322.49 angstroms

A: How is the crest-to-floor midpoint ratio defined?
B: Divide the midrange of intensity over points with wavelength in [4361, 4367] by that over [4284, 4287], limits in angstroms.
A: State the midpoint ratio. 0.95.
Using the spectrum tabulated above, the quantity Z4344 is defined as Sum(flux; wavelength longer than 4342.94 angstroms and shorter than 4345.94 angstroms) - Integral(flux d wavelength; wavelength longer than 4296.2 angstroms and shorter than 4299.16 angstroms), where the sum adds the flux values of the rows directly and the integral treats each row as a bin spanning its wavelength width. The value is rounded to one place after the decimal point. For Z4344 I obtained -1.5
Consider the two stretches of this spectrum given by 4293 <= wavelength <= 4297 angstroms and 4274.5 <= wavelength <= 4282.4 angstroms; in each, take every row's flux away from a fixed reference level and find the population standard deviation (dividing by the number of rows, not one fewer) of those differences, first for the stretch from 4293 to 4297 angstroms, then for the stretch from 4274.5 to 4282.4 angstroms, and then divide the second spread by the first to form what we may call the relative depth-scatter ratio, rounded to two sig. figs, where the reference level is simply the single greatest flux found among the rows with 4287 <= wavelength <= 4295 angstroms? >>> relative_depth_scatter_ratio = 1.3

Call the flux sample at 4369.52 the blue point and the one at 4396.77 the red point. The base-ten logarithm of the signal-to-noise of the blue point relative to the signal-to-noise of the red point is 0.17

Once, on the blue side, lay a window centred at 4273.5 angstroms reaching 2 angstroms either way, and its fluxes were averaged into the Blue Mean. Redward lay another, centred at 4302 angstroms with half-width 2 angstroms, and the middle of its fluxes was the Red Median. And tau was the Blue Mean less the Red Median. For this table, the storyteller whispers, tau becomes 0.4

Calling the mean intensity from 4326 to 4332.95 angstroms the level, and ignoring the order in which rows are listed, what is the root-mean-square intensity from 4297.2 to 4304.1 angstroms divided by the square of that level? 0.78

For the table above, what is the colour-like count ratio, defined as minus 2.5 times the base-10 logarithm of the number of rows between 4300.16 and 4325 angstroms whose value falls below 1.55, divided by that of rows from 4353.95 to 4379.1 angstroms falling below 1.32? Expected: -1.2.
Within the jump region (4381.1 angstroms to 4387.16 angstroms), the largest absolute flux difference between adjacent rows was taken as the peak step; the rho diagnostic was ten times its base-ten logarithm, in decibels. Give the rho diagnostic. -3.1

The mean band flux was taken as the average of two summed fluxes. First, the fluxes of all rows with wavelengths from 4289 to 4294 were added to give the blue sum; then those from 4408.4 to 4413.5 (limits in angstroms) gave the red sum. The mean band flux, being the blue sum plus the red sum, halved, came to 7.02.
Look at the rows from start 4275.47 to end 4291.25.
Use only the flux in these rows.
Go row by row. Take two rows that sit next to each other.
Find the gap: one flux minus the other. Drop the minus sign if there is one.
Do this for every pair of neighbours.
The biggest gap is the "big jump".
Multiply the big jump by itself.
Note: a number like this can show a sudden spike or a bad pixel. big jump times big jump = 2.2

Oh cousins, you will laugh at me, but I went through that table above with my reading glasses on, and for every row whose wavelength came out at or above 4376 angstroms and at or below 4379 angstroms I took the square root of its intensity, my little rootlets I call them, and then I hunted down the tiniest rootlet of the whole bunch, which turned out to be 1.05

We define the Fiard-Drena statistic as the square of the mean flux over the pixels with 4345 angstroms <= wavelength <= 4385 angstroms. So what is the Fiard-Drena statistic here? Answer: 2.01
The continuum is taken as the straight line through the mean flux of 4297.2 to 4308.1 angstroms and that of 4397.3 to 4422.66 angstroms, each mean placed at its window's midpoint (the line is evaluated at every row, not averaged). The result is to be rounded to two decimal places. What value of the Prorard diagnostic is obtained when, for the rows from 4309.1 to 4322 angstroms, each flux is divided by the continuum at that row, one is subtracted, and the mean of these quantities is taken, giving 0.14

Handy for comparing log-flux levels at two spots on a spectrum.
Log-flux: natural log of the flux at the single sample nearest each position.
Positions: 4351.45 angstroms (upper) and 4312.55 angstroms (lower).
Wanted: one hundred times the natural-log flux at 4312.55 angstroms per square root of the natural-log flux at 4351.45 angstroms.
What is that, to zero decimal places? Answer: 99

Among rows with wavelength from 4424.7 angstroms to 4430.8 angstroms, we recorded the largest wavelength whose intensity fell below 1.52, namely 4430.31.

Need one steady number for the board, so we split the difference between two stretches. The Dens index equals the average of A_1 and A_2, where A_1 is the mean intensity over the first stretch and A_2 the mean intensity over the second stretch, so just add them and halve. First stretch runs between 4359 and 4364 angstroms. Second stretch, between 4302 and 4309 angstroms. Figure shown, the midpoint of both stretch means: 1.30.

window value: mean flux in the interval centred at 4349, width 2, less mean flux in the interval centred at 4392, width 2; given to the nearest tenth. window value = -0.2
